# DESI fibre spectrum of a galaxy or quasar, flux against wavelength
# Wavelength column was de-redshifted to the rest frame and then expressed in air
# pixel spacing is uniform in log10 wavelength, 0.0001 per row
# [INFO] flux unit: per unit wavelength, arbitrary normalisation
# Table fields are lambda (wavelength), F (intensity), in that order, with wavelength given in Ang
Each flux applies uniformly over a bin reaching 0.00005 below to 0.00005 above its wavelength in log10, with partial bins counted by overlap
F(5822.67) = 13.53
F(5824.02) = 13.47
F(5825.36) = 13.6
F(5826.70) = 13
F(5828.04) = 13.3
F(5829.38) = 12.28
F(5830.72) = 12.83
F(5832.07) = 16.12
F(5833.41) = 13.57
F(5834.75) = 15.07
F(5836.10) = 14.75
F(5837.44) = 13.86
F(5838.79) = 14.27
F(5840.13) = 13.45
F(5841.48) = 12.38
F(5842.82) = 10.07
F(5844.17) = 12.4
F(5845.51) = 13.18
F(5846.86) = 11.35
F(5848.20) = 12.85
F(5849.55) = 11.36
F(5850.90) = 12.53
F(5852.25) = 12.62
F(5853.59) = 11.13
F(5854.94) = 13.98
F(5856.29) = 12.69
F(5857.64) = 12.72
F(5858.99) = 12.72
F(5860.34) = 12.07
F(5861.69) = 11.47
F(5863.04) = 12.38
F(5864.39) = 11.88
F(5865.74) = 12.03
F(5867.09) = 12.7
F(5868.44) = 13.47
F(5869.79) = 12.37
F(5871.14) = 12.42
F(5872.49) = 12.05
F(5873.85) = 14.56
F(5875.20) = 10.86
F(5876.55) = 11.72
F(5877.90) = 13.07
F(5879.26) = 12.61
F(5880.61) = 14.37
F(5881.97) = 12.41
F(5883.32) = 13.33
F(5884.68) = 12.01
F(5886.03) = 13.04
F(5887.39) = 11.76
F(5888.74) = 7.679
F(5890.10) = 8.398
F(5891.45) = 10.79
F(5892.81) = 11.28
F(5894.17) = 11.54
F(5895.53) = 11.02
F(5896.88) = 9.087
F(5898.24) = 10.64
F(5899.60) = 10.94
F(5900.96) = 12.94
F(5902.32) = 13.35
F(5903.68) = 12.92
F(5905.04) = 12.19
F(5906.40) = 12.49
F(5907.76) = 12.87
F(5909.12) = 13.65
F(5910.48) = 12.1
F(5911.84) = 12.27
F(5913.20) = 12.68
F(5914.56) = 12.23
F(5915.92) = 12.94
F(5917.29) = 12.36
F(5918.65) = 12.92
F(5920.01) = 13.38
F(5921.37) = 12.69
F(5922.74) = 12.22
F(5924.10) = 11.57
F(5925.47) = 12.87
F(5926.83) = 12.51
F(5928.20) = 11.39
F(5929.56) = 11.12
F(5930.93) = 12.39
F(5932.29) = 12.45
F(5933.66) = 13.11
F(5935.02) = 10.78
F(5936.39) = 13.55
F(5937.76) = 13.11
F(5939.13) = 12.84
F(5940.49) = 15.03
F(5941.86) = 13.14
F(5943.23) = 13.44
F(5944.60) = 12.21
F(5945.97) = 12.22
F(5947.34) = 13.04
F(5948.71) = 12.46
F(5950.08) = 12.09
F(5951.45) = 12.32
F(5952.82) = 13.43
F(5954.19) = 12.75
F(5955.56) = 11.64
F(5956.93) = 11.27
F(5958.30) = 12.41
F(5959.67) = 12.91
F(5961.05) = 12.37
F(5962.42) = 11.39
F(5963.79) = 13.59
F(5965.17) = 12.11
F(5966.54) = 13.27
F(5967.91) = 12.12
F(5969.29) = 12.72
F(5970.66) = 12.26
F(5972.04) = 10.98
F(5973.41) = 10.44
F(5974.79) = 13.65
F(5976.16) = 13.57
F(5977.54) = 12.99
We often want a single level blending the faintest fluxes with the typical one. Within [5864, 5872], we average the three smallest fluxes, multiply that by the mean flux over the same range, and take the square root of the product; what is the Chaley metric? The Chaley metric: 12.3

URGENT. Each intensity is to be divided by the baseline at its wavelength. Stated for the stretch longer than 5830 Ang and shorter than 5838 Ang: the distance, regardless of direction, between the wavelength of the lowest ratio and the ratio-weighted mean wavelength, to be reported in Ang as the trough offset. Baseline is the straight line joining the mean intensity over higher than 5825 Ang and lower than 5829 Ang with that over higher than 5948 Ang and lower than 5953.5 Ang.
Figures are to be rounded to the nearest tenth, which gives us 3.4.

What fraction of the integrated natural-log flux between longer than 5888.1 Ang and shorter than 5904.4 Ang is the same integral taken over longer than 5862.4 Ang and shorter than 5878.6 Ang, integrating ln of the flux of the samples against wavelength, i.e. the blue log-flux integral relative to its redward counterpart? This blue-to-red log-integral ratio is 1.06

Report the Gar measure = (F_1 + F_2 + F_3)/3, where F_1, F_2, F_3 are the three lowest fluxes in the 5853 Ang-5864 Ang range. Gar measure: 11.6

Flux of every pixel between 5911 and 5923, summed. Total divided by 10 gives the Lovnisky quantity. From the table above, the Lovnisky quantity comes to 11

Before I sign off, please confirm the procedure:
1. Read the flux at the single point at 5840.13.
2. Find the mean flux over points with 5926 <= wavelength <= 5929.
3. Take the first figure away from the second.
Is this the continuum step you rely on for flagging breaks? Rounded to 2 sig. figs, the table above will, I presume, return -1.5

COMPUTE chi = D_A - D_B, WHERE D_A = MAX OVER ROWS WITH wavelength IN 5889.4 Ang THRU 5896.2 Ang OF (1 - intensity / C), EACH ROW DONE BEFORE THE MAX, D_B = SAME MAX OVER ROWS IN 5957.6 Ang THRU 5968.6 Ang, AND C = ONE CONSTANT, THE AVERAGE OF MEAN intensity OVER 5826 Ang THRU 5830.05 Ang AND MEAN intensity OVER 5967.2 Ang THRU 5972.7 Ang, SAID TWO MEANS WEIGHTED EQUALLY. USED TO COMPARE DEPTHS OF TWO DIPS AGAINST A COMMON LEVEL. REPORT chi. 0.24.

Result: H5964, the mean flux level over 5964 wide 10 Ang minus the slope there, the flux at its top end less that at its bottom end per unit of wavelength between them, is 12.6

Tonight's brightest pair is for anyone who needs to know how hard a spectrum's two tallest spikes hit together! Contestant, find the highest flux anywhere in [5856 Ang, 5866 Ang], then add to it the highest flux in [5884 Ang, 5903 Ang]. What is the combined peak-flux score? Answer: 26.1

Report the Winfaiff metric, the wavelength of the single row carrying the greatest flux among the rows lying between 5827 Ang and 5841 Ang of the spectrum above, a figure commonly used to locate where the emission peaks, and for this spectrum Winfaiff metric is 5832.07 Ang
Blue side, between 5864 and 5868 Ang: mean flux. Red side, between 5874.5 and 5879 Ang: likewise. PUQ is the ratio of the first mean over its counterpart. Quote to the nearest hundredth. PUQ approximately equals 1.03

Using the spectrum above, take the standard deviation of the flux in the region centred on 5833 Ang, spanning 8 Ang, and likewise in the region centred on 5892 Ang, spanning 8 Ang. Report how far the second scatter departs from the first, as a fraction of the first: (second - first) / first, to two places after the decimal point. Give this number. 0.13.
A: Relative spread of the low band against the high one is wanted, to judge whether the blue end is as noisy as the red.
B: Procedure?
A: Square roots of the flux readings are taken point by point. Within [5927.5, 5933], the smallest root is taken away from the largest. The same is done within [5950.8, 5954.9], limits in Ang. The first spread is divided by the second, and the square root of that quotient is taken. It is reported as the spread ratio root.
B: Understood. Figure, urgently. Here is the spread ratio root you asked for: 1.12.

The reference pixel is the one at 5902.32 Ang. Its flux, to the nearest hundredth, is 13.35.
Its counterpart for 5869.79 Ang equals 12.37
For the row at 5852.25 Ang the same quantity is 12.62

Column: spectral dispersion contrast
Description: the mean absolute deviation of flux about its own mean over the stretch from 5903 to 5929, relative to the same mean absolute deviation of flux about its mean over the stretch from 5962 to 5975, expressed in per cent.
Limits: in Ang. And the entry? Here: 51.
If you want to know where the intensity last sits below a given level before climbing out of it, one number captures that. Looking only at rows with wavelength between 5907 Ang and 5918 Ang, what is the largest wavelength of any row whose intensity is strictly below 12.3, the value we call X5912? 5914.56 Ang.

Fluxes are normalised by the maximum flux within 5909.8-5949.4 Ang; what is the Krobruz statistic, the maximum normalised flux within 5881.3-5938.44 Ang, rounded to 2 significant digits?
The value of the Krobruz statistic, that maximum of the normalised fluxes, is 0.91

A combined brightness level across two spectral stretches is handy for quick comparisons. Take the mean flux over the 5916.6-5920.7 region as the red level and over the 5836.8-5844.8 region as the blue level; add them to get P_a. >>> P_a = 25.6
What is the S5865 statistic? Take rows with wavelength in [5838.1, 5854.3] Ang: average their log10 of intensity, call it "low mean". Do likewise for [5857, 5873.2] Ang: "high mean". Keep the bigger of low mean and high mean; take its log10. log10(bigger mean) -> 0.038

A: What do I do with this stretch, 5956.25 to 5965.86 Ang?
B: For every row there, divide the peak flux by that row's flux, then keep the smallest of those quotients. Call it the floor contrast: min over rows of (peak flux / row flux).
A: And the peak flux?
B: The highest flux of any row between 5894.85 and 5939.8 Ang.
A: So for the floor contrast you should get 1.00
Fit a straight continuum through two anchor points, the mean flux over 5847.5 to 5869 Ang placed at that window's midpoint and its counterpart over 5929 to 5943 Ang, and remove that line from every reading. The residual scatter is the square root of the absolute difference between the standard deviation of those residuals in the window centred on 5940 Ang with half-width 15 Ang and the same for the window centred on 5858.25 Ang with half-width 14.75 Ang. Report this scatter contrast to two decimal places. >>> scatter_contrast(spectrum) 0.44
